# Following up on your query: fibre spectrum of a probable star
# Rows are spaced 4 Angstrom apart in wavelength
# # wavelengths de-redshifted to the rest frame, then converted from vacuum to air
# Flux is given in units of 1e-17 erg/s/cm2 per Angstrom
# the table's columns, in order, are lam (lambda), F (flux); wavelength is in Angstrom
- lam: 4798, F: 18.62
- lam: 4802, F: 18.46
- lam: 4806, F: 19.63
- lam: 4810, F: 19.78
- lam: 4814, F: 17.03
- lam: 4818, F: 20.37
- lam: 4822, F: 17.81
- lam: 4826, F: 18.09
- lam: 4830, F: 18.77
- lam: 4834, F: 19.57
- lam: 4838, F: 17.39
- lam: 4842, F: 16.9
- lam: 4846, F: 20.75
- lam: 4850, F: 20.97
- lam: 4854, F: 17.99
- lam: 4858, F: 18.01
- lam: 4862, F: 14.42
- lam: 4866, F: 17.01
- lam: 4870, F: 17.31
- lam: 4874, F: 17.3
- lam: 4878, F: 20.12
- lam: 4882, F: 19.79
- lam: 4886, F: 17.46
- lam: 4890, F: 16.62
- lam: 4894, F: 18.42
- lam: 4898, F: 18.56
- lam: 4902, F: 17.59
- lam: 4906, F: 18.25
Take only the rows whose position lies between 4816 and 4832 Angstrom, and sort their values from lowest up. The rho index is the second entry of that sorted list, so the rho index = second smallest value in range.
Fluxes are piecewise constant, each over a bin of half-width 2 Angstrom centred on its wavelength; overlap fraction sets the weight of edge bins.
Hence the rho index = 18.09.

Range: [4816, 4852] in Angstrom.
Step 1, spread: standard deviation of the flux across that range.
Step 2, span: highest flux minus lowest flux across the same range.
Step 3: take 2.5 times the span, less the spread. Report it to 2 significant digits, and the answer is 8.7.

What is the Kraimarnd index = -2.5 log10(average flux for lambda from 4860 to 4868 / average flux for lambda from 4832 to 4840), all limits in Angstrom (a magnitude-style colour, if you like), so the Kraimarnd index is 0.18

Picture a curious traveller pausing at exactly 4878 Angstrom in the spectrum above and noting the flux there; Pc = 20.12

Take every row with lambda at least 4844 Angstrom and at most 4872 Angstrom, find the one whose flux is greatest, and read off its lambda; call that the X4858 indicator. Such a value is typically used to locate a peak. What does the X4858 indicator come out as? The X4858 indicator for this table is 4850 Angstrom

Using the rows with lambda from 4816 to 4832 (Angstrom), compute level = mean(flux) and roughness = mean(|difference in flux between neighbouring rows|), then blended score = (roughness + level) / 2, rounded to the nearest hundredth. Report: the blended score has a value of 9.97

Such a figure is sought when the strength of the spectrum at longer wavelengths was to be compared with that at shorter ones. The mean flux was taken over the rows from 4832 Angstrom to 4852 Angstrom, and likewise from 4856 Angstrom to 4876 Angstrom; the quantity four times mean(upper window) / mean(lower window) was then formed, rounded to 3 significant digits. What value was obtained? 3.52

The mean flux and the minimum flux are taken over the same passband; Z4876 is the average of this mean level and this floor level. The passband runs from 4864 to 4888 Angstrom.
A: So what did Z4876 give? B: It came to 17.59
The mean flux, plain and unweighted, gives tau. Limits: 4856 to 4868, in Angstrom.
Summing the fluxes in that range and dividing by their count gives 16.5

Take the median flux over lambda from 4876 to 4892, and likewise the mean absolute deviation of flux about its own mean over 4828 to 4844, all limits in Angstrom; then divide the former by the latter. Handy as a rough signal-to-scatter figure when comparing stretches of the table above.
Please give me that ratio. 18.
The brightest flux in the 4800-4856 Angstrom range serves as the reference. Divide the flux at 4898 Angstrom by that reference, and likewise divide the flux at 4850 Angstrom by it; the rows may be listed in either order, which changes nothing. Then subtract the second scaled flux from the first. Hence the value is -0.11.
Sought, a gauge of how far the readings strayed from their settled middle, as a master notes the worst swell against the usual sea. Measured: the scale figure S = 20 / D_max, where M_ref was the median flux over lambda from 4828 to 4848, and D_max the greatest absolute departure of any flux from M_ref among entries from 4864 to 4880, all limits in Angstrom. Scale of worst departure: 11.4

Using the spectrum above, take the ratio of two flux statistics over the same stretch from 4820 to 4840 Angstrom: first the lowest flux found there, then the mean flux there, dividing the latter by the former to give 1.05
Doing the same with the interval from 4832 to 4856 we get 1.12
